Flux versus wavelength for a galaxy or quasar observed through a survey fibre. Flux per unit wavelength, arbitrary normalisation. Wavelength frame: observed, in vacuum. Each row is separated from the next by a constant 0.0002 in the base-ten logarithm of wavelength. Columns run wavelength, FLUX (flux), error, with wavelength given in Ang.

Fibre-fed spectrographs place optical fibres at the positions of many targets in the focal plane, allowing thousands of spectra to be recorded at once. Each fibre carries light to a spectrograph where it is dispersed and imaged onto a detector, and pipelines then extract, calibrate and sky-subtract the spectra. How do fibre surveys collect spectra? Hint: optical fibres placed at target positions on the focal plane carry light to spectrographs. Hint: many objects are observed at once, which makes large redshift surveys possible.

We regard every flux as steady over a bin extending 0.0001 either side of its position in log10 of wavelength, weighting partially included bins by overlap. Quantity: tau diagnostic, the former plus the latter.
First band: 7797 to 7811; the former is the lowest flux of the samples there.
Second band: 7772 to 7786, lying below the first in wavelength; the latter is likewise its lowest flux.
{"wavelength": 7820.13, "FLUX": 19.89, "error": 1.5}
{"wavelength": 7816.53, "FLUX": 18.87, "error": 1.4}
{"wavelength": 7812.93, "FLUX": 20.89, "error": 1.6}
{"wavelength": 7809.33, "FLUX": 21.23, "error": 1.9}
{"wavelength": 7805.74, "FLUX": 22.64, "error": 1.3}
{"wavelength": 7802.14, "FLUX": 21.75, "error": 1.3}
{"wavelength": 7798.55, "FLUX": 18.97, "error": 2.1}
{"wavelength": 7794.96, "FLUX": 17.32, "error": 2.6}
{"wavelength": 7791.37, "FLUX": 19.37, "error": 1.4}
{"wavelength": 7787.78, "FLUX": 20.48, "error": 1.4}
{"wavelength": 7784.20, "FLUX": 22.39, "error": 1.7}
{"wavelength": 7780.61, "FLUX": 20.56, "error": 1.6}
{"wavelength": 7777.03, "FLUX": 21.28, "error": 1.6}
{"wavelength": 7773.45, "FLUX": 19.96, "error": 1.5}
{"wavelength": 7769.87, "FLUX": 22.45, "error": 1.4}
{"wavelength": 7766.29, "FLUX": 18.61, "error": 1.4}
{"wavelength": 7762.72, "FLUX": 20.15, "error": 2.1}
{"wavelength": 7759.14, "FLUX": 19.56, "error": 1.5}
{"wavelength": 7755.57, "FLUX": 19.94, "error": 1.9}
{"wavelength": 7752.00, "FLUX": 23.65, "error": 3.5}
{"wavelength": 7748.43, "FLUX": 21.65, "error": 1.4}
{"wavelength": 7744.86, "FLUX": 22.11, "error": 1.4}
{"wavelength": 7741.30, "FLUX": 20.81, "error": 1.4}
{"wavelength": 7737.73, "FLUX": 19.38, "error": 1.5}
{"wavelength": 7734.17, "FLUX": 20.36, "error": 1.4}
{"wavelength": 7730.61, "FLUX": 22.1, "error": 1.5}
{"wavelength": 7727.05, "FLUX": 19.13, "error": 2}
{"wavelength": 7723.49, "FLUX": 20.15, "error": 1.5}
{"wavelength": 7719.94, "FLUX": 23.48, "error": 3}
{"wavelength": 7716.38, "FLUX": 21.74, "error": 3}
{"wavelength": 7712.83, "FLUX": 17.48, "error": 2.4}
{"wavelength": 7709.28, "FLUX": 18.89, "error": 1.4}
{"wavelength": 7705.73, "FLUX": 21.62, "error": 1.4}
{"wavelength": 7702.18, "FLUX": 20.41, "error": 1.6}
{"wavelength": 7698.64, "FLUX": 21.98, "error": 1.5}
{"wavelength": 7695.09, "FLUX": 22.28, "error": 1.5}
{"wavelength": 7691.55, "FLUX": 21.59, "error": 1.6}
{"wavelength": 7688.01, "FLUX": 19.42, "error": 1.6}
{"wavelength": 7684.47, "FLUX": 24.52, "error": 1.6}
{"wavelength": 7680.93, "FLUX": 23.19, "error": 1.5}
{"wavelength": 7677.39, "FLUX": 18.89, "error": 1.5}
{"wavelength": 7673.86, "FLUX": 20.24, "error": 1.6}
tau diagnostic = 38.9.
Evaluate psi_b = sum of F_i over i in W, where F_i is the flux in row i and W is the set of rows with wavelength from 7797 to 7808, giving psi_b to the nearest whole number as 63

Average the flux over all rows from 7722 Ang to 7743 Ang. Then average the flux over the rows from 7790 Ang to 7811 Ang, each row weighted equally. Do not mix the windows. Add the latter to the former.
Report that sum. 40.5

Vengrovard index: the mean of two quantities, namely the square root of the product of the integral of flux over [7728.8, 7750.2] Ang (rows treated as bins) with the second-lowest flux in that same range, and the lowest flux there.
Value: 57.6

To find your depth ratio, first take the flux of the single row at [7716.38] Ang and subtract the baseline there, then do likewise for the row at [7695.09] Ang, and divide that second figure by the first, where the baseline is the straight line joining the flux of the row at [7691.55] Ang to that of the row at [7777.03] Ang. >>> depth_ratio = 2.9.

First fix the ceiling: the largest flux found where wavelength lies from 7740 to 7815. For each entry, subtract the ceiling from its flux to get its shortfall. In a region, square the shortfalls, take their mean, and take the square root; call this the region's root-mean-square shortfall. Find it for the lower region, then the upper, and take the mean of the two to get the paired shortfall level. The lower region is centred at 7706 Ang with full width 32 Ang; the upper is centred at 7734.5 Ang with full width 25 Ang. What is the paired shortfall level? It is 3.19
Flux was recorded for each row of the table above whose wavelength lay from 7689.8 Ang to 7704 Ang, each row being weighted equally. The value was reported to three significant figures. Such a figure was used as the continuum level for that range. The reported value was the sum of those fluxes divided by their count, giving 21.6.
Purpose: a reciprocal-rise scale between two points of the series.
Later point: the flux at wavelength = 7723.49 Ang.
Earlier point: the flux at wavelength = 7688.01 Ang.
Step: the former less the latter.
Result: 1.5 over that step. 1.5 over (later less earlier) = 2.1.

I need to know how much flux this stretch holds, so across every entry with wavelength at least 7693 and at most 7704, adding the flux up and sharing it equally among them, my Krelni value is 21.6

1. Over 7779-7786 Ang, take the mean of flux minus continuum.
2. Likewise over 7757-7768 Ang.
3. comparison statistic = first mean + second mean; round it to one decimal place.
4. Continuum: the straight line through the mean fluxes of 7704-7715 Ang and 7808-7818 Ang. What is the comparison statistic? 1.0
